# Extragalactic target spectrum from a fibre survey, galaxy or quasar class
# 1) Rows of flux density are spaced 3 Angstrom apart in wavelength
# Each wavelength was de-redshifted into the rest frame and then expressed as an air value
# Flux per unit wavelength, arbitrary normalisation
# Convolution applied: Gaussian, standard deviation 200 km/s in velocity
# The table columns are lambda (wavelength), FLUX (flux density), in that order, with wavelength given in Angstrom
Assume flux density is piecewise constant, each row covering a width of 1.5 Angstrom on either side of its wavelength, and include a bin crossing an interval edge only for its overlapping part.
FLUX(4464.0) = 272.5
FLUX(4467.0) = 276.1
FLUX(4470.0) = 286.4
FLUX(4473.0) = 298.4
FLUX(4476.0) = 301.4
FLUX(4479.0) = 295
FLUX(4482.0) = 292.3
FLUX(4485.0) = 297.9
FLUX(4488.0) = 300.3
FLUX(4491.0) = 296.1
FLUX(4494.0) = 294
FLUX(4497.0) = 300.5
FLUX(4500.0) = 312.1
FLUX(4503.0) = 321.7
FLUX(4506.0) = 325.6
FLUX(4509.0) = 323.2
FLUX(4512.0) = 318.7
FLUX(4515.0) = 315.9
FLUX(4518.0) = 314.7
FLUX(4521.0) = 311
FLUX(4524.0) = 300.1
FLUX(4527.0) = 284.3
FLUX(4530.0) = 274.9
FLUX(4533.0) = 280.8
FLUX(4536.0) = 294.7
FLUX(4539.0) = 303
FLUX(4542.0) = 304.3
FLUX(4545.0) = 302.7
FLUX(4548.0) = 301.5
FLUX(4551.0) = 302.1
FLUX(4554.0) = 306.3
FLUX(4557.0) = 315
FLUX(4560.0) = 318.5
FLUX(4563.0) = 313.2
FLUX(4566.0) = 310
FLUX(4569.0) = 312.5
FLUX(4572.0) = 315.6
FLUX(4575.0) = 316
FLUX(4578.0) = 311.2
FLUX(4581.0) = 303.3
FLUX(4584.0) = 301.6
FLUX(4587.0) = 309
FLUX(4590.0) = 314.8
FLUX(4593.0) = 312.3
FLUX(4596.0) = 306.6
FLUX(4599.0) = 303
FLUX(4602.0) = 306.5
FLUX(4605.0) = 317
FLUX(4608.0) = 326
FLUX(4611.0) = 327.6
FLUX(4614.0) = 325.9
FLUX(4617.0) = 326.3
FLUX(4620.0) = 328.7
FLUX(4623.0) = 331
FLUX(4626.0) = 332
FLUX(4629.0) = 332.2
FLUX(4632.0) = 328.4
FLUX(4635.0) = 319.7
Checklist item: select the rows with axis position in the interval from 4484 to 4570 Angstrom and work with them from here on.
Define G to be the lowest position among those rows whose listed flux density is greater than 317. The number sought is 4503.0 Angstrom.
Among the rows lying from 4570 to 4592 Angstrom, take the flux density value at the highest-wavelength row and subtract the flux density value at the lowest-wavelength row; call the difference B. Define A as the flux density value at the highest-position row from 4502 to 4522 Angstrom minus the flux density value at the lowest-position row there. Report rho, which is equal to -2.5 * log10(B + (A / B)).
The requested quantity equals -2.7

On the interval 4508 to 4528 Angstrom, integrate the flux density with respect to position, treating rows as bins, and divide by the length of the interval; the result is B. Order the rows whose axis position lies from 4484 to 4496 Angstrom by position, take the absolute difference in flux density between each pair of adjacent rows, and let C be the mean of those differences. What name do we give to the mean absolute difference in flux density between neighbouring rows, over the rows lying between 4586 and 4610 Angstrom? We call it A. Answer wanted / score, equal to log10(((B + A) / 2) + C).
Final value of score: 2.21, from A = 5.8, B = 310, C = 2.9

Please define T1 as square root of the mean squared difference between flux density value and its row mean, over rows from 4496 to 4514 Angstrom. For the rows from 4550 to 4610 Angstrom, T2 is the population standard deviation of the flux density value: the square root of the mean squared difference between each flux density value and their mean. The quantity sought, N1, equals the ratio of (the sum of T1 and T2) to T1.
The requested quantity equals 1.73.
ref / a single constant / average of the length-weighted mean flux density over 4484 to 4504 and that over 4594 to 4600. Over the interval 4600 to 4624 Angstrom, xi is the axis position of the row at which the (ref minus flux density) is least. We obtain 4623.0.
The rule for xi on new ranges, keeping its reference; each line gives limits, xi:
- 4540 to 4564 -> 4560.0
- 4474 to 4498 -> 4476.0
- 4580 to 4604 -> 4590.0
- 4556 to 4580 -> 4560.0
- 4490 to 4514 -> 4506.0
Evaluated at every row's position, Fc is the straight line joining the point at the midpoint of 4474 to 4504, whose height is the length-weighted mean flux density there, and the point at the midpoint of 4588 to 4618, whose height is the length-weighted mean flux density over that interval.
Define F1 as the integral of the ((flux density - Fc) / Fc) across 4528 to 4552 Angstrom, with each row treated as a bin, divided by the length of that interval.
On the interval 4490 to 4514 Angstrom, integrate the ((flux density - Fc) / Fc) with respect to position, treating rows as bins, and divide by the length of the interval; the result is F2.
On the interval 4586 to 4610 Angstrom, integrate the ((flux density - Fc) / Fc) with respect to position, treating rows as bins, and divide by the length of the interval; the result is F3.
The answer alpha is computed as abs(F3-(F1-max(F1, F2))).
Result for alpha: 0.061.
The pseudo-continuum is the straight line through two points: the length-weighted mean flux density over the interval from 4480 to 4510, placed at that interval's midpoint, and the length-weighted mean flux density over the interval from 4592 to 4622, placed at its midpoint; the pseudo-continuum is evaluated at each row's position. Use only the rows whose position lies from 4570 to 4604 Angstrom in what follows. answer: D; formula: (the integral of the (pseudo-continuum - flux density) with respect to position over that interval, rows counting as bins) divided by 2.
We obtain 116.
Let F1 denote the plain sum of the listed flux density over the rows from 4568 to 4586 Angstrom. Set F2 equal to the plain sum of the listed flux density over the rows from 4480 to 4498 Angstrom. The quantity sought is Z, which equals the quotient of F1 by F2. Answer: 1.044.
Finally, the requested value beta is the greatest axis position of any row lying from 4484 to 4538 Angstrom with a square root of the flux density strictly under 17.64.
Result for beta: 4536.0 Angstrom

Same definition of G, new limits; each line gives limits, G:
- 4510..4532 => 4512.0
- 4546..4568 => 4560.0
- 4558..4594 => 4560.0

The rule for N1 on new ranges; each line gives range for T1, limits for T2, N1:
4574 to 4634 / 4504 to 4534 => 2.68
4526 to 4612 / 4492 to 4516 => 1.90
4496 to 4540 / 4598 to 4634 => 1.60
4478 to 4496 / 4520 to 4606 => 5.00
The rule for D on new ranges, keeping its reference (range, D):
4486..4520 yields -71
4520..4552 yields 231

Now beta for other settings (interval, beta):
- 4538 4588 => 4587.0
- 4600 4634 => 4602.0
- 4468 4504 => 4497.0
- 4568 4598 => 4596.0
